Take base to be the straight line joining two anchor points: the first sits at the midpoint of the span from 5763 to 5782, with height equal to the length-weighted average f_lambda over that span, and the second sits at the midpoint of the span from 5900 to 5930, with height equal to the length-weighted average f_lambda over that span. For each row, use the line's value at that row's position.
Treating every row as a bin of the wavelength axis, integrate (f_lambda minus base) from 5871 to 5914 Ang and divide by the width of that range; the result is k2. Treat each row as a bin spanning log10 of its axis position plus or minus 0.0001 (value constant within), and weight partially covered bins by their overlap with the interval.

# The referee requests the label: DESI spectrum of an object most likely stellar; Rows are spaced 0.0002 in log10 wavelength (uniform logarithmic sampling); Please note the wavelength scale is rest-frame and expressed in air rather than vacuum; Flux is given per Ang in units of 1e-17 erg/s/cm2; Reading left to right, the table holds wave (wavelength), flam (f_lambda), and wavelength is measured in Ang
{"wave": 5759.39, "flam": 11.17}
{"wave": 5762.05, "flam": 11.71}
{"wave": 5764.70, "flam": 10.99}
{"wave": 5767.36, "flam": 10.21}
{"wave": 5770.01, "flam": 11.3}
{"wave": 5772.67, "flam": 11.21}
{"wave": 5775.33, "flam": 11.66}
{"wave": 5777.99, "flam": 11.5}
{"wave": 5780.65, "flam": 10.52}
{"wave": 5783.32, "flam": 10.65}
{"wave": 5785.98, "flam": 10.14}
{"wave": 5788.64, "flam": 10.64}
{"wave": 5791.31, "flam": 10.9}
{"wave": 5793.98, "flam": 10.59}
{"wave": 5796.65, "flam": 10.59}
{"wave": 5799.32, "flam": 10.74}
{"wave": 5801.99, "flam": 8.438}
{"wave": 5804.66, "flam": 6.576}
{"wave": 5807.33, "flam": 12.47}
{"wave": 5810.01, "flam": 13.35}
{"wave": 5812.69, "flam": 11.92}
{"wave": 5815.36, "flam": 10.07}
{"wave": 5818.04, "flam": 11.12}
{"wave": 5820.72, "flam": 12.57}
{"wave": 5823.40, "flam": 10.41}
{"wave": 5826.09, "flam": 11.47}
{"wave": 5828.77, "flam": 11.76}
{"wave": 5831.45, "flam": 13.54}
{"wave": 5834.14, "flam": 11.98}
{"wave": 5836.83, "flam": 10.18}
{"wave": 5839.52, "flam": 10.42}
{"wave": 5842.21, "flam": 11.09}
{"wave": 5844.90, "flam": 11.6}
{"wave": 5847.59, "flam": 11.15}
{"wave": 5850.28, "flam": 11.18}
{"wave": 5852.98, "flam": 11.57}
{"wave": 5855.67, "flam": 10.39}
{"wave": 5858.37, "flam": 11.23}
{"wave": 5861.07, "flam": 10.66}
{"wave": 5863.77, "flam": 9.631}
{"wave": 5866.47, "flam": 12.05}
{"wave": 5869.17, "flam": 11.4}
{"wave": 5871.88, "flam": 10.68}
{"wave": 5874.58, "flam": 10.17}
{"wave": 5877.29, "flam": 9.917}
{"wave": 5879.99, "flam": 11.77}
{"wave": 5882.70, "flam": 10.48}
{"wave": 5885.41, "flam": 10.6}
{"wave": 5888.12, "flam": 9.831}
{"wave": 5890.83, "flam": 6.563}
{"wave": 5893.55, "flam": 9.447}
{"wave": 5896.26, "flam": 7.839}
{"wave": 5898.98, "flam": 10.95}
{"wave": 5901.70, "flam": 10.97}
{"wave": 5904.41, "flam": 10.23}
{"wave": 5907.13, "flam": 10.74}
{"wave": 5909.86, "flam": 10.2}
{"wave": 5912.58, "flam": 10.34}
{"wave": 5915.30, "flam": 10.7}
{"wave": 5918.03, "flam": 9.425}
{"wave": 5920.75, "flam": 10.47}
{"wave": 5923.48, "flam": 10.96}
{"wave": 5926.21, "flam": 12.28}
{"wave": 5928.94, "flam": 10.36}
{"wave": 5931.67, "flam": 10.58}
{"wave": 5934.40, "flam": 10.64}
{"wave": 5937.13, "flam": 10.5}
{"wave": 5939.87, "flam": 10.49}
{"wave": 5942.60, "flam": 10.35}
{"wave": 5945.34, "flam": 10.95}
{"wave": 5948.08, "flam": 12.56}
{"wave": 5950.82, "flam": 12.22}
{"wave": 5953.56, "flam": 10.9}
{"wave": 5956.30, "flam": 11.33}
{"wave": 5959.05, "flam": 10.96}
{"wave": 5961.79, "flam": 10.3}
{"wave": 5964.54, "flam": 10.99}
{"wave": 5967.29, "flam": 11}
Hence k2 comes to -0.6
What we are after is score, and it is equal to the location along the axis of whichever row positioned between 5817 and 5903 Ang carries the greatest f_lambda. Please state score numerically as 5831.45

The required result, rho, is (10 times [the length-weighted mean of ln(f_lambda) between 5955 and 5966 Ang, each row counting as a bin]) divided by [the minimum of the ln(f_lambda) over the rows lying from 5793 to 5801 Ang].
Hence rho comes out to 10.1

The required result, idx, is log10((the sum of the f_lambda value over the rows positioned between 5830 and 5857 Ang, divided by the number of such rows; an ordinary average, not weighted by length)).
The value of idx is 1.05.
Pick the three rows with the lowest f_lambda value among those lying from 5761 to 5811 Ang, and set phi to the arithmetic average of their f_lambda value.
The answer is 8.4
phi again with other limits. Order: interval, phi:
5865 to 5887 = 10.2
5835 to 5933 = 7.9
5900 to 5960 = 10.0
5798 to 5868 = 8.2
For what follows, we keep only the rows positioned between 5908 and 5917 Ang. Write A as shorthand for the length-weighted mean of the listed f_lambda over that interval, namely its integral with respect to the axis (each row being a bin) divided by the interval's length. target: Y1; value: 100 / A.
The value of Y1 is 9.6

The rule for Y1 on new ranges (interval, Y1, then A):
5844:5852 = 8.8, 11.3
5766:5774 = 9.2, 10.9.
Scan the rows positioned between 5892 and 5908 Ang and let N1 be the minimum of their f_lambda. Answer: 7.839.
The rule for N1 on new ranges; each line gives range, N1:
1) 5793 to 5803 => 8.438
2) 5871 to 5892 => 6.563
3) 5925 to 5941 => 10.36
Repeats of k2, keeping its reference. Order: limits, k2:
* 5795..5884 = 0.1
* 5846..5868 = 0.2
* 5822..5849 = 0.5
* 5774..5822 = -0.2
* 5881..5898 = -1.5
